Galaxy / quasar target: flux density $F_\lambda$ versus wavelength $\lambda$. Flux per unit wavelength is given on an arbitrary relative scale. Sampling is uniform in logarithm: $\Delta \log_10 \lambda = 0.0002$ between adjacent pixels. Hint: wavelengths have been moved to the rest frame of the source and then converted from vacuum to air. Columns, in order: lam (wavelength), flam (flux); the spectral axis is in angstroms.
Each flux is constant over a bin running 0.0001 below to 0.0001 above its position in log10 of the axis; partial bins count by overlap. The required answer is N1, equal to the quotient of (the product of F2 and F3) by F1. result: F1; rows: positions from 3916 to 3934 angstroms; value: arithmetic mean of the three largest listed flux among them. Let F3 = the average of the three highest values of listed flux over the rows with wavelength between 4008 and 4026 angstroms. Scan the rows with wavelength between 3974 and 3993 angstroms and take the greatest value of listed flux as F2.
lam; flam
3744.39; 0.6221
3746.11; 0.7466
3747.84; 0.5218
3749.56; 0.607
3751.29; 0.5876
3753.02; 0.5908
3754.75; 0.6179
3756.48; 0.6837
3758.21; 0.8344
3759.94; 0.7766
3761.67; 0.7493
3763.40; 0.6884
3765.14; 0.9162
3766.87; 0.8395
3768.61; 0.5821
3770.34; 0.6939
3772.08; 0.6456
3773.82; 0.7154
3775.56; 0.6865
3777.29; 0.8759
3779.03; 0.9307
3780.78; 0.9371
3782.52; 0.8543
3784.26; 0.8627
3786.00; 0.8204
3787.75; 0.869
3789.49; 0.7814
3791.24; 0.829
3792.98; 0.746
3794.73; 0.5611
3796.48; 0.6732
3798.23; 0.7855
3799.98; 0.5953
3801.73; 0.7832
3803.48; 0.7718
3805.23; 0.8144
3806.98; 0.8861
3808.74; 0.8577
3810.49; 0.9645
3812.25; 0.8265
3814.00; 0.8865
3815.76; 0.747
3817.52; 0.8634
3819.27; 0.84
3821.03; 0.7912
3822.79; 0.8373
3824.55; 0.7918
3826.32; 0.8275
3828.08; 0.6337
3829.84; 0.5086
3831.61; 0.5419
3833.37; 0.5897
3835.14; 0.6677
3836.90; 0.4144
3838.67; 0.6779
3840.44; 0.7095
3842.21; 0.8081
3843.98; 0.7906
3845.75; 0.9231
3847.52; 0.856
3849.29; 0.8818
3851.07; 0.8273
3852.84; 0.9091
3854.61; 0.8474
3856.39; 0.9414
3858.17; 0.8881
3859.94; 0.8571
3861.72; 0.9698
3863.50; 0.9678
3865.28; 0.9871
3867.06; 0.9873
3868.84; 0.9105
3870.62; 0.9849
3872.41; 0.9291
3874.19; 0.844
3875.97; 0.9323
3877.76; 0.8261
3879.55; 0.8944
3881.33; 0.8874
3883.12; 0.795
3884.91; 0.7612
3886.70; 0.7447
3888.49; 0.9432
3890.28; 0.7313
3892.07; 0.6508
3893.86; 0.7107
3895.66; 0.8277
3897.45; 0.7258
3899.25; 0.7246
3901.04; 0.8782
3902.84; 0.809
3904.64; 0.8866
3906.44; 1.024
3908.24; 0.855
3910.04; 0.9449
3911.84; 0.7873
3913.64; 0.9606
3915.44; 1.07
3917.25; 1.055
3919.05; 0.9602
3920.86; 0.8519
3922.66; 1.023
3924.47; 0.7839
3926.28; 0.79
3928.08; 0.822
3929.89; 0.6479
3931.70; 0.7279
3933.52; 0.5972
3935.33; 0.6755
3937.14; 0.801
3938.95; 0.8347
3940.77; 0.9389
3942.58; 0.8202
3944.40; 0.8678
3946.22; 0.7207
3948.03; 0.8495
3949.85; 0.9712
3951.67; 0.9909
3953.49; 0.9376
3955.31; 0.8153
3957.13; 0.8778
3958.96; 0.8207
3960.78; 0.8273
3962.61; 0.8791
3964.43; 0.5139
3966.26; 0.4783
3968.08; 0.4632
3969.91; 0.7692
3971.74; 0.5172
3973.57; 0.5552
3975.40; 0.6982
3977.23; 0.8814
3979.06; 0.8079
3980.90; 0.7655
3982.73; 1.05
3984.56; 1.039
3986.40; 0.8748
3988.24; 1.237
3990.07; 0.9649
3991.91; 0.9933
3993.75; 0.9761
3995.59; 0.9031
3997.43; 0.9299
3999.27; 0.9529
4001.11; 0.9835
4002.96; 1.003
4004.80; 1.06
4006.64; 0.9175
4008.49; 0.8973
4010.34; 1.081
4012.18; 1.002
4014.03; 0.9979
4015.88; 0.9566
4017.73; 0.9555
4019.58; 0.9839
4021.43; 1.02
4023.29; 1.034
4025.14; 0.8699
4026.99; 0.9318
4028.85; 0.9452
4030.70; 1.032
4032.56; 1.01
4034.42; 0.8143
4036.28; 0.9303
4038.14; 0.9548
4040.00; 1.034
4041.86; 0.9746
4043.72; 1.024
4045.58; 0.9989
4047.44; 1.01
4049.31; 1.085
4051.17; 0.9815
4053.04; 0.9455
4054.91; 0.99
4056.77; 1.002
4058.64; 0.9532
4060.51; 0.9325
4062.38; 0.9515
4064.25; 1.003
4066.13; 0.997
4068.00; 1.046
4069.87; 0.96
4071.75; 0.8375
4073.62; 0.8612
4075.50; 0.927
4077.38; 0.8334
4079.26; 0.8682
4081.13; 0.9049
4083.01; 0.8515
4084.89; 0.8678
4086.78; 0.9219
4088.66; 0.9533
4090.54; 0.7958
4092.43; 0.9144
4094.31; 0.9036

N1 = 1.28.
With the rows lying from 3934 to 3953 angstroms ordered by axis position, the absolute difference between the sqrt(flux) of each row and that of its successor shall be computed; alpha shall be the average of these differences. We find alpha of 0.052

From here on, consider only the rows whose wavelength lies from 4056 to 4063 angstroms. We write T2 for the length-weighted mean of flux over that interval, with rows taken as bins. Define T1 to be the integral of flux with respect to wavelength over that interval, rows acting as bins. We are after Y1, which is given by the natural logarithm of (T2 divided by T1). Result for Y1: -1.9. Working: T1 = 7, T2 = 0.96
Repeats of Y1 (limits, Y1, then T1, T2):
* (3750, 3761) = -2.4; 7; 0.68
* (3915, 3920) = -1.6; 5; 1.02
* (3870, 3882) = -2.5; 11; 0.90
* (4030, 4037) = -1.9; 7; 0.94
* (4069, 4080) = -2.4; 10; 0.88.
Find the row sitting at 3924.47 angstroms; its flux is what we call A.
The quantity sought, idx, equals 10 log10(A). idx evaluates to -1.06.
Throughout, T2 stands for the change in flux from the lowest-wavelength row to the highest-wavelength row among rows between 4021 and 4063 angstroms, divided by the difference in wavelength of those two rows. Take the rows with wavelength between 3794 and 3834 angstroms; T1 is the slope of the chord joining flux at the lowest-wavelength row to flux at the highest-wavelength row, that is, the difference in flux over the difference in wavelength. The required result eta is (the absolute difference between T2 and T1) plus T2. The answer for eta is 0.0007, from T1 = 0.0007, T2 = -0.0017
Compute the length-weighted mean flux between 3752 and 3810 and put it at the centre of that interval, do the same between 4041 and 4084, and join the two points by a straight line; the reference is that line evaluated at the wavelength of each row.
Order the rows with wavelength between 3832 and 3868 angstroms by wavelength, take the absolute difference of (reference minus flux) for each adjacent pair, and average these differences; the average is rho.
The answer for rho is 0.078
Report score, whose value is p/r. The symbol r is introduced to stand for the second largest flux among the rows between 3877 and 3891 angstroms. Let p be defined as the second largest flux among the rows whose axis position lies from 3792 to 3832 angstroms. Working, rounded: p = 0.8865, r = 0.8944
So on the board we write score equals 0.99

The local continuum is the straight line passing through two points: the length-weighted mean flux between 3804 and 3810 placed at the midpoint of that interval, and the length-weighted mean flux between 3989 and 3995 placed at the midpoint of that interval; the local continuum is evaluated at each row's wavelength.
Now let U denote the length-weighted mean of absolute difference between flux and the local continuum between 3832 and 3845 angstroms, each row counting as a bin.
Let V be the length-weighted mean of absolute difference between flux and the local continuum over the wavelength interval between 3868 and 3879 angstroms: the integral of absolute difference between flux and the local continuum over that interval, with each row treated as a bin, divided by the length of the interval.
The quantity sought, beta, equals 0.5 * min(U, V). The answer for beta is 0.024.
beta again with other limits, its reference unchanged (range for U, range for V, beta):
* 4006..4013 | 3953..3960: 0.033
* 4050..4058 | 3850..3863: 0.021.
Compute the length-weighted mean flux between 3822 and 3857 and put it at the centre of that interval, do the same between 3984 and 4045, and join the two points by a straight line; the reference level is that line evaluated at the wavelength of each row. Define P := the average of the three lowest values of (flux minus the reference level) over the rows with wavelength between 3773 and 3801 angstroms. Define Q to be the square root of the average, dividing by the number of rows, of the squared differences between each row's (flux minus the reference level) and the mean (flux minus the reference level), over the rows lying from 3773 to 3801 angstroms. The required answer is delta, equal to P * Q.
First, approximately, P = -0.08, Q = 0.11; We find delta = -0.009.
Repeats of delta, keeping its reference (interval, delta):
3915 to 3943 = -0.033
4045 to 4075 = -0.011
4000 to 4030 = -0.005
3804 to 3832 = -0.022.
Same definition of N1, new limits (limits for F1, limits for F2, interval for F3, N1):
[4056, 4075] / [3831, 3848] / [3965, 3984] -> 0.83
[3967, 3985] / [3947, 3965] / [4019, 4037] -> 1.03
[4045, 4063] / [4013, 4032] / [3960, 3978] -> 0.86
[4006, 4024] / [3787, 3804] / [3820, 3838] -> 0.68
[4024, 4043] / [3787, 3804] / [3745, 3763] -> 0.67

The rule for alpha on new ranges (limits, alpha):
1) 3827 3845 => 0.069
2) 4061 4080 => 0.031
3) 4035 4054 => 0.026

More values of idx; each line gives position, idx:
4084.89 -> -0.62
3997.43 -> -0.32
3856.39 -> -0.26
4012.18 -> 0.01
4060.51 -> -0.30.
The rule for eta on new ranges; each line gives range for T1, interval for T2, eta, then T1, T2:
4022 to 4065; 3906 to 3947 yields -0.0008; -0.0008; -0.0076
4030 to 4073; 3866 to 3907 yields 0.0066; -0.0047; 0.0009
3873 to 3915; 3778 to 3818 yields 0.0030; 0.0030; -0.0017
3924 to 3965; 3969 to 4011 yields 0.0222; -0.0068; 0.0077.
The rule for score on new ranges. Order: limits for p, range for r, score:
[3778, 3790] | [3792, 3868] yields 0.94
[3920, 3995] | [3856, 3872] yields 1.06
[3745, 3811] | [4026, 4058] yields 0.91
